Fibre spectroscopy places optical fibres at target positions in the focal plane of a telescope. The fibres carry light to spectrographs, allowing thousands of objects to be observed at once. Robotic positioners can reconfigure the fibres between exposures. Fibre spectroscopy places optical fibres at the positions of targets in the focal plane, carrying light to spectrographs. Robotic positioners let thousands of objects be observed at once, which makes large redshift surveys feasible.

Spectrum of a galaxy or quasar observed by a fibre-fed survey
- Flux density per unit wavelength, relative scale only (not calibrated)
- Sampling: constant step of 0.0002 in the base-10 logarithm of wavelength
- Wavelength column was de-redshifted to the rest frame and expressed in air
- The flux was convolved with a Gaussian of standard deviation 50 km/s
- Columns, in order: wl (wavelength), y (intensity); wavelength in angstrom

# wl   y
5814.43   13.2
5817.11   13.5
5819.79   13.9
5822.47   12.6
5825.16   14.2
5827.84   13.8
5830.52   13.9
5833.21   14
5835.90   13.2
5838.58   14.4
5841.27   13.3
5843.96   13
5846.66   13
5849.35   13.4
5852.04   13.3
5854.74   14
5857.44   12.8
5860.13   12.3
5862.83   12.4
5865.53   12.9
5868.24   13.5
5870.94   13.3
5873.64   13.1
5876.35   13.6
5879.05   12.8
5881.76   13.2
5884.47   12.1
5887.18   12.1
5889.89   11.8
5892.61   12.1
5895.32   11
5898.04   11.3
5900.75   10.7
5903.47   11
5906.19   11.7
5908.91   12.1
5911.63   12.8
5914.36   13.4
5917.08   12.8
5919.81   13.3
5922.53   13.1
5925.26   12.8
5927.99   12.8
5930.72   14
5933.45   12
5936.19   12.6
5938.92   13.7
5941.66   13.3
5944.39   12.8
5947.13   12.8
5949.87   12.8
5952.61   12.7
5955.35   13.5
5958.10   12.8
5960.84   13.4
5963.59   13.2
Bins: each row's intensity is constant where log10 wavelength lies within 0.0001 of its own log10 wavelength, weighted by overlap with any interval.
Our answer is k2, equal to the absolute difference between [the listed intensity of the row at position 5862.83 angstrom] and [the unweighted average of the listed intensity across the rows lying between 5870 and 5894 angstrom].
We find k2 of 0.28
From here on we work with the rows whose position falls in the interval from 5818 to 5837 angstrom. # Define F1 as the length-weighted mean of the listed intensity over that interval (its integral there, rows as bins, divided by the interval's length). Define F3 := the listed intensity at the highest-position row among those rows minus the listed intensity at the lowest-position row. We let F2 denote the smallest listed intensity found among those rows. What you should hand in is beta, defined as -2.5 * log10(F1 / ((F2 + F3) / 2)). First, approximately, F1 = 13.7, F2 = 12.6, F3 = -0.7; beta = -0.90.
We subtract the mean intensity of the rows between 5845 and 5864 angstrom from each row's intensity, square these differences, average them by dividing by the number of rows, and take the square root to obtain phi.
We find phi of 0.55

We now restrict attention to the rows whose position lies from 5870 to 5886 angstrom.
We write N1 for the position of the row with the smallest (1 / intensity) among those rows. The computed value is 5876.35 angstrom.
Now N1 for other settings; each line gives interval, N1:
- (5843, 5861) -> 5854.74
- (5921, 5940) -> 5930.72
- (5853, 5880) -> 5854.74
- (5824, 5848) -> 5838.58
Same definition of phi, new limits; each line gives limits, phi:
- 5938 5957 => 0.38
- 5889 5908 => 0.47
